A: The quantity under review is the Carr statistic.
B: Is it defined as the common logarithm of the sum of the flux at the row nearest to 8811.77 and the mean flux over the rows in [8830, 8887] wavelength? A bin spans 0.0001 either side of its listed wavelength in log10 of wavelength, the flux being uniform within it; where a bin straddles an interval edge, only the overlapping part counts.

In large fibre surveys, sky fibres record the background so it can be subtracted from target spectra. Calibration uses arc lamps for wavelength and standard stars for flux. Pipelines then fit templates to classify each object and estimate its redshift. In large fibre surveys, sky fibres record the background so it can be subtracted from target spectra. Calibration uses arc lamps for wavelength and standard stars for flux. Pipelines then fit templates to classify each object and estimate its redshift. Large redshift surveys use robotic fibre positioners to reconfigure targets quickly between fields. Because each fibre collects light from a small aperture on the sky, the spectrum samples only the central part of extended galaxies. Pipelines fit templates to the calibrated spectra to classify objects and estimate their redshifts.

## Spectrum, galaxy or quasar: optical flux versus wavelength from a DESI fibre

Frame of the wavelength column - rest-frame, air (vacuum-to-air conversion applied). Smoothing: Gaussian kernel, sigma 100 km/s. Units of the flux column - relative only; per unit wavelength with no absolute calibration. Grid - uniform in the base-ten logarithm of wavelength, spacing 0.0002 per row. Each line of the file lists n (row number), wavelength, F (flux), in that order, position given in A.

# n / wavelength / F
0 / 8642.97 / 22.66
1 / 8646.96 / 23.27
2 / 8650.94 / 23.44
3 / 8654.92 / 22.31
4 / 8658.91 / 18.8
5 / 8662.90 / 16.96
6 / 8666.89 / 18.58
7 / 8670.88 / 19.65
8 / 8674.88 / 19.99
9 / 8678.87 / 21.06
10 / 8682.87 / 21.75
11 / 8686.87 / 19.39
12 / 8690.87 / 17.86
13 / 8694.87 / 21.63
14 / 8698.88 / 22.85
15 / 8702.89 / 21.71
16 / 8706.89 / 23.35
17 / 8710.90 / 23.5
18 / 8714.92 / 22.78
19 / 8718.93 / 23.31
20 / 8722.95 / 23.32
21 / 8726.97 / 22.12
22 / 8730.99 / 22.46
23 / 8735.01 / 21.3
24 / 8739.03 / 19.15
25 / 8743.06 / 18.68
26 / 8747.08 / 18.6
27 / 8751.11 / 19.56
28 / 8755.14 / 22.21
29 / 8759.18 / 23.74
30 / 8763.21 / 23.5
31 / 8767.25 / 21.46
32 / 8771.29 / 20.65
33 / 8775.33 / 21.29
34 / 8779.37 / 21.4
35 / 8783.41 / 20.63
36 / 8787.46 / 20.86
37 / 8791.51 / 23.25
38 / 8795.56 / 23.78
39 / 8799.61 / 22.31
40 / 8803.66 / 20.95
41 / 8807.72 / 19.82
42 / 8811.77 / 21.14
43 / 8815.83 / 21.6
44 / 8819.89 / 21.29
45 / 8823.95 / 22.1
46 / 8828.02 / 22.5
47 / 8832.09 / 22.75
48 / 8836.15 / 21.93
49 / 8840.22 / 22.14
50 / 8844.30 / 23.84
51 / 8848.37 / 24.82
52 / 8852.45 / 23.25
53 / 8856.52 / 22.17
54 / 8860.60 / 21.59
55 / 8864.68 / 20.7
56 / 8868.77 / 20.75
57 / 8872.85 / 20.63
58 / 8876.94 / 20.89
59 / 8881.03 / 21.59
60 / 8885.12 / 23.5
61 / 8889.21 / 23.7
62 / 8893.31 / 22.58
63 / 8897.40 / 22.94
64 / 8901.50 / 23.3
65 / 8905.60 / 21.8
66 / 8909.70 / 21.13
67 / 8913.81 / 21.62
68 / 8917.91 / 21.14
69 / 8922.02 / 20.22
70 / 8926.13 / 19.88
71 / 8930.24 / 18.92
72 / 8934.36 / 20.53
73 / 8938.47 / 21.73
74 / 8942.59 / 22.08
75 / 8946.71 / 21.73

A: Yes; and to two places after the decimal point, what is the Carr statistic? 1.64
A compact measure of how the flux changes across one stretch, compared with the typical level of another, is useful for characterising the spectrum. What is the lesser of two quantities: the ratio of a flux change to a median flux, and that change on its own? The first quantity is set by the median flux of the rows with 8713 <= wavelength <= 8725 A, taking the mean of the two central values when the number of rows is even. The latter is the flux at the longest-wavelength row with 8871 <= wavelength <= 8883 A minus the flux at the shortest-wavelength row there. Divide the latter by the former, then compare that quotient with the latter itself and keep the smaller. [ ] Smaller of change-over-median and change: 0.041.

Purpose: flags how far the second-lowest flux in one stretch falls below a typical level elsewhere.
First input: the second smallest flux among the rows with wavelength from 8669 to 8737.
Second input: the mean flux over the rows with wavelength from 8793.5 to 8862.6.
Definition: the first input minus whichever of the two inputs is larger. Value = -2.8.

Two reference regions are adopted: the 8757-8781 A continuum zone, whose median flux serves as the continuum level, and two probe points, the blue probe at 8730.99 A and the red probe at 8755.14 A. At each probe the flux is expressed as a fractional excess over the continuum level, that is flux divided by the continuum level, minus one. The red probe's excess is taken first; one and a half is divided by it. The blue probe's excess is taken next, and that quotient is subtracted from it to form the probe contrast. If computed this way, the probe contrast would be -41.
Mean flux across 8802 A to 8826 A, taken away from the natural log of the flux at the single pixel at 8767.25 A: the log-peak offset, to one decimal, -18.1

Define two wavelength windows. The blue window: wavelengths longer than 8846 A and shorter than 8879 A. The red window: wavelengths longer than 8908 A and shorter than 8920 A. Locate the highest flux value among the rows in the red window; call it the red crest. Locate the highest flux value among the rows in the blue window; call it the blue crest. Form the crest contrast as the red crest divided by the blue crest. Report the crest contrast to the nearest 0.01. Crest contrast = 0.87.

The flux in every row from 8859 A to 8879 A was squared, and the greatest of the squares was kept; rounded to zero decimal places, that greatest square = 466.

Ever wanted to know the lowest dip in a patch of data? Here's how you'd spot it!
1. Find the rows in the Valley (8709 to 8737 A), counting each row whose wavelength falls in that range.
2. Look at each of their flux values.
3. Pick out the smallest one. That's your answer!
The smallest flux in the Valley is 21.3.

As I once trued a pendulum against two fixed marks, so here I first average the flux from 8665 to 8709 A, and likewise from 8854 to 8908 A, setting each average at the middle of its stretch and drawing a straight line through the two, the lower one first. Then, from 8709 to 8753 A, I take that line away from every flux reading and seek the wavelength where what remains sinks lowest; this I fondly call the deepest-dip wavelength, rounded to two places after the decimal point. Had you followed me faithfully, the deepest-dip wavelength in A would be 8747.08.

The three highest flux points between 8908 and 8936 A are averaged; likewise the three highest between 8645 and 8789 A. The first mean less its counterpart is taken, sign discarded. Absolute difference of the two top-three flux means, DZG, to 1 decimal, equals 2.3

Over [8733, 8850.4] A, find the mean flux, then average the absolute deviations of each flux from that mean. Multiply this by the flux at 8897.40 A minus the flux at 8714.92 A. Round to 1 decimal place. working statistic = 0.2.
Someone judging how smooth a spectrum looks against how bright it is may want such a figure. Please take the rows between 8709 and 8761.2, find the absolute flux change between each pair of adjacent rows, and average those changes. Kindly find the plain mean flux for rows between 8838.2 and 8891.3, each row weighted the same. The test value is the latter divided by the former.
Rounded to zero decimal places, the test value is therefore 23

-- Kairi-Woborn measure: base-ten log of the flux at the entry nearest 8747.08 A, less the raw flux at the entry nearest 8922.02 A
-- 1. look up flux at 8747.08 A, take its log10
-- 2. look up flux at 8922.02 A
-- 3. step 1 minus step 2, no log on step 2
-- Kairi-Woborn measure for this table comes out -19.0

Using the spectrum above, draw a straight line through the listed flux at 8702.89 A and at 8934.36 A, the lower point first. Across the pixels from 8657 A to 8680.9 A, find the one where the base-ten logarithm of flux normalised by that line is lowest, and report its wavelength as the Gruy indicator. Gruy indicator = 8662.90 A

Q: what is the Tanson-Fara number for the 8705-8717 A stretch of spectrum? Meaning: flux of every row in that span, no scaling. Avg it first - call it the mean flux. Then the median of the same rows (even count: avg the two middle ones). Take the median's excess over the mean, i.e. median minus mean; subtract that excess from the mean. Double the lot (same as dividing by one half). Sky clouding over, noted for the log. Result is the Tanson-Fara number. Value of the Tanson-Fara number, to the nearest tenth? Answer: 46.1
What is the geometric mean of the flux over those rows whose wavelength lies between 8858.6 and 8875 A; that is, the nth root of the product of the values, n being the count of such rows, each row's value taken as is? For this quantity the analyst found 20.9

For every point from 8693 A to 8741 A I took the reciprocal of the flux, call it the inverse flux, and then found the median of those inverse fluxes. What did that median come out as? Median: 0.0442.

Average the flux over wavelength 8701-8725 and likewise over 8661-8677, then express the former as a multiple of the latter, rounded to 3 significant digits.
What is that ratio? 1.22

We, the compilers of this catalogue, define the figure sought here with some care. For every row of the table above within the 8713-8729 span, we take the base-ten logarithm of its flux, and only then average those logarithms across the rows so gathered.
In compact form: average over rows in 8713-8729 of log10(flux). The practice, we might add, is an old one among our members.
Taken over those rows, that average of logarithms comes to 1.359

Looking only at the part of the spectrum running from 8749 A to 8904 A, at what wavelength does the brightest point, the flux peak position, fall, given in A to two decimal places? 8848.37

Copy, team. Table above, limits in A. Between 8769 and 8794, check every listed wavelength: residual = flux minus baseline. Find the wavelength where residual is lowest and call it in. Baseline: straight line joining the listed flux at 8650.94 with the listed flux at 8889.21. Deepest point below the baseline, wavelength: 8783.41 A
